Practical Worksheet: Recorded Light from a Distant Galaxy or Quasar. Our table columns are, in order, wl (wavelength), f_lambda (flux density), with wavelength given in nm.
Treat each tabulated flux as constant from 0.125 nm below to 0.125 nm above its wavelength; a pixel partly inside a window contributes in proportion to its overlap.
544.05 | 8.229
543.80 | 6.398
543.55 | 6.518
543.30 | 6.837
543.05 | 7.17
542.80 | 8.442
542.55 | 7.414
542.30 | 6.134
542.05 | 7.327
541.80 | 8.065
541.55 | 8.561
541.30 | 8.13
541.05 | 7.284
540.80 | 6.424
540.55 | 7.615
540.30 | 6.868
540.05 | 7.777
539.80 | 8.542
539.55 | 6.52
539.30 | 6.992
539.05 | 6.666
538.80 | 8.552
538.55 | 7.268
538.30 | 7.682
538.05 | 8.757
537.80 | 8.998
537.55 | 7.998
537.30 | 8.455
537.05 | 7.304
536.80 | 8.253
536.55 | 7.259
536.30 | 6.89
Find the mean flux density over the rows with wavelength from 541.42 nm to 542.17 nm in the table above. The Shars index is 8.0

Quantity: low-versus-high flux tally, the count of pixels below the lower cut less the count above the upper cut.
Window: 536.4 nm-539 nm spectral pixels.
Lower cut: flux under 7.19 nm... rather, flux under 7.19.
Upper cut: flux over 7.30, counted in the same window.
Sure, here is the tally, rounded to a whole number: -8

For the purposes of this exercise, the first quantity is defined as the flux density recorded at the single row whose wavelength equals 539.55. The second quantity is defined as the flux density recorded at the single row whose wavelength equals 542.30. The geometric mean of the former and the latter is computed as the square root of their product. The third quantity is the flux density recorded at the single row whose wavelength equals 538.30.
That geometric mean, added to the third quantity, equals 14.0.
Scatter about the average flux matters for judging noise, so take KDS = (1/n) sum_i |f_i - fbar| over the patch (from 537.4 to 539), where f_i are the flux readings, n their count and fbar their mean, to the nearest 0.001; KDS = 0.560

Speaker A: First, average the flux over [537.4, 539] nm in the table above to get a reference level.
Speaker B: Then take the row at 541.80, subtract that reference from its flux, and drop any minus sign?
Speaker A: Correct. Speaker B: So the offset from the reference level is 0.1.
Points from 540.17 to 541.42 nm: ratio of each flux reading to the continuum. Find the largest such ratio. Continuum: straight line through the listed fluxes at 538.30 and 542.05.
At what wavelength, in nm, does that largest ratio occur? 541.30 nm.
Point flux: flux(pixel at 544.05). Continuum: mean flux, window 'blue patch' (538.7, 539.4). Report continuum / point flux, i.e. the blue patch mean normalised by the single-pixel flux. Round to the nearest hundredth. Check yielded 0.90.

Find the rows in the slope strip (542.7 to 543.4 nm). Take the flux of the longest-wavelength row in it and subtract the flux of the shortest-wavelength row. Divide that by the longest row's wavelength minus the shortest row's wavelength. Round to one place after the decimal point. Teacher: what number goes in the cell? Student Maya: -3.2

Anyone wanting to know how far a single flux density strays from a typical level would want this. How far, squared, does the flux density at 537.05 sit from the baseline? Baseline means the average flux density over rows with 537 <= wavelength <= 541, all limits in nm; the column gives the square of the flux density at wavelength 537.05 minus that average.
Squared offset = 0.12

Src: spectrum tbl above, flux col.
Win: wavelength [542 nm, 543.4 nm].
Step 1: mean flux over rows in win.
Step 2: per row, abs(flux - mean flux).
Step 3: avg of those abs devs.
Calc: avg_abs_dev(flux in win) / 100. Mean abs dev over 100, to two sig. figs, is 0.0051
